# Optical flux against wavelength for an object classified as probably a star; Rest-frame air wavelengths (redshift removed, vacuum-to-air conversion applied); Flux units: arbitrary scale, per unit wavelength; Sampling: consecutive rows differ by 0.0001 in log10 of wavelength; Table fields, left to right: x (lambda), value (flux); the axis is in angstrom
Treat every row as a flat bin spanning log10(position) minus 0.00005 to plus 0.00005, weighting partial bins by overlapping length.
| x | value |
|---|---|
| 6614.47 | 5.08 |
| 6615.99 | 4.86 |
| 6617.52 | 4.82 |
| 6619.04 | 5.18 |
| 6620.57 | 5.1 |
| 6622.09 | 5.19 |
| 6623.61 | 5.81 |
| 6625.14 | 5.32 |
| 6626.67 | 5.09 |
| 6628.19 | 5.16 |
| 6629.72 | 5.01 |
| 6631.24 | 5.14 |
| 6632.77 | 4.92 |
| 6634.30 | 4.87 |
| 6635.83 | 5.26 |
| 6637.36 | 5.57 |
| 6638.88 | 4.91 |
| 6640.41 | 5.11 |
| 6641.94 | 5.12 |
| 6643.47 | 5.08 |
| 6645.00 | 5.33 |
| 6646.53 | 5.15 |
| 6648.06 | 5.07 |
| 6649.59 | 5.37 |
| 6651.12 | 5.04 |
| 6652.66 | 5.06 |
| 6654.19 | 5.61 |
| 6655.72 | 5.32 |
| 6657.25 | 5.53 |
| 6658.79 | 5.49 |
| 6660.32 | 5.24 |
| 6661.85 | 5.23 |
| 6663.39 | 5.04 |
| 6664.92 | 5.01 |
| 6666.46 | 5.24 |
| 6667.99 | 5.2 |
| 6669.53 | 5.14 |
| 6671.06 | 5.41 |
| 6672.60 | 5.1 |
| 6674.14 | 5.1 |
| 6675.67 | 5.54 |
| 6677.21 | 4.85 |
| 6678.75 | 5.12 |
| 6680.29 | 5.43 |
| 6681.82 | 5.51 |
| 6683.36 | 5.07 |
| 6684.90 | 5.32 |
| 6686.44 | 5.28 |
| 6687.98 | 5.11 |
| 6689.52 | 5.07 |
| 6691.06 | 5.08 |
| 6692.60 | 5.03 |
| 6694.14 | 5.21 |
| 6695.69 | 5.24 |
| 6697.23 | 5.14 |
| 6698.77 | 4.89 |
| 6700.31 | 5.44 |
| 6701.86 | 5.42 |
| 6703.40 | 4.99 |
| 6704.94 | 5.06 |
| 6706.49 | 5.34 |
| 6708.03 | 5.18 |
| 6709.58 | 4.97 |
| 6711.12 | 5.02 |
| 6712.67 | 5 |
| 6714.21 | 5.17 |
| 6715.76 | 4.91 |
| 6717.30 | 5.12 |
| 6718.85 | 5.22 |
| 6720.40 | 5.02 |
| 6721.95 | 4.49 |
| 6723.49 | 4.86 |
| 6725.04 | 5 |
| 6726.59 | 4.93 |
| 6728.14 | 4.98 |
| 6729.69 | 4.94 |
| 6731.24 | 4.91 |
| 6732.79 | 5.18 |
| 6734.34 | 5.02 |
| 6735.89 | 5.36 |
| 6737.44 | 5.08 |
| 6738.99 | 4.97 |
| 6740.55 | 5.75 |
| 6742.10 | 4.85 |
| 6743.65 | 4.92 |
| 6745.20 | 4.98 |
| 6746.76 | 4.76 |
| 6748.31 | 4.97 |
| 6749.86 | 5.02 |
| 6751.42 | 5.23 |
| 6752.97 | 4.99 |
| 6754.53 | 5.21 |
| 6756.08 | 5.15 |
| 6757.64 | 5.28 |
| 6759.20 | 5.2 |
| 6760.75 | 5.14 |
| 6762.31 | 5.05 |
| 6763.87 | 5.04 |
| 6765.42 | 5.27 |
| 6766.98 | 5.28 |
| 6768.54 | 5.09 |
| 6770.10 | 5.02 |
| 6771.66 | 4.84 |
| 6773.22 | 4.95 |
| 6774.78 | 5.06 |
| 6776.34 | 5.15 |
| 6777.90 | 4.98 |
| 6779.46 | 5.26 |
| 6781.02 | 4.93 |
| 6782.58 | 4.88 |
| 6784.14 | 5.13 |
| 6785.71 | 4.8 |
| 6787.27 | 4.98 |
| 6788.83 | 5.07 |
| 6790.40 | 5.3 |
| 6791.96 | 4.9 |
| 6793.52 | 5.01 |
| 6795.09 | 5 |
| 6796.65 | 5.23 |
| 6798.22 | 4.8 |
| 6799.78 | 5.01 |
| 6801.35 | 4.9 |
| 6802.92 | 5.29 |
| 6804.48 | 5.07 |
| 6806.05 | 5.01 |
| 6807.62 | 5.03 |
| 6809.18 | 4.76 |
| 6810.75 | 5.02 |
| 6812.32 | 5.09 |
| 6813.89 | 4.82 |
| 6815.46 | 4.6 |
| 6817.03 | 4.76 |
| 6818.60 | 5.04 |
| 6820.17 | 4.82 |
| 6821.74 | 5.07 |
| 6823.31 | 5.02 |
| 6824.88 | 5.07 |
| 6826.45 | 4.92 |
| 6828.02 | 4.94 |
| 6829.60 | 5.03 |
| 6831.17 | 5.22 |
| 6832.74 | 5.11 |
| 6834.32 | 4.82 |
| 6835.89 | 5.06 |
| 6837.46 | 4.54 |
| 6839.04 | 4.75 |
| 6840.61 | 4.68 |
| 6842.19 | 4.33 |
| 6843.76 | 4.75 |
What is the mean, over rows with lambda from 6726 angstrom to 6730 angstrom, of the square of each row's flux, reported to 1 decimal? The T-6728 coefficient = 24.5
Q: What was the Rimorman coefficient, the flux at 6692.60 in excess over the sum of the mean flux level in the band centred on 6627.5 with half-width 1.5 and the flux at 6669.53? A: -5.24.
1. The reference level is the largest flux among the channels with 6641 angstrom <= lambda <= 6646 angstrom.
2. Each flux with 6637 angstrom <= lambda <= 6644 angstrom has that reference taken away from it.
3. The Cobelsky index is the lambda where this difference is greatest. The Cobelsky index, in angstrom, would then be 6637.36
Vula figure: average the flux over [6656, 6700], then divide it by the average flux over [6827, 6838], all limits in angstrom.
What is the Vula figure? 1.05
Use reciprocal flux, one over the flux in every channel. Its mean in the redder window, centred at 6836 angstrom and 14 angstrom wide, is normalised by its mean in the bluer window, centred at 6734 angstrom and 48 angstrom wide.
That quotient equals 1.04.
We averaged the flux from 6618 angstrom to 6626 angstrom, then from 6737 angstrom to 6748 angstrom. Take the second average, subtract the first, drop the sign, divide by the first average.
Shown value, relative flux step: 0.05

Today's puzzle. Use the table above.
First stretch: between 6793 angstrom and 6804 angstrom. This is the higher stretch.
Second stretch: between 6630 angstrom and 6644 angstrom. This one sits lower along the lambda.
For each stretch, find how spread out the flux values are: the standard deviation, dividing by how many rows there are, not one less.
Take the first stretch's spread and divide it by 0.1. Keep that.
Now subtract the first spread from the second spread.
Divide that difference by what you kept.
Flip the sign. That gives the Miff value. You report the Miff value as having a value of -0.027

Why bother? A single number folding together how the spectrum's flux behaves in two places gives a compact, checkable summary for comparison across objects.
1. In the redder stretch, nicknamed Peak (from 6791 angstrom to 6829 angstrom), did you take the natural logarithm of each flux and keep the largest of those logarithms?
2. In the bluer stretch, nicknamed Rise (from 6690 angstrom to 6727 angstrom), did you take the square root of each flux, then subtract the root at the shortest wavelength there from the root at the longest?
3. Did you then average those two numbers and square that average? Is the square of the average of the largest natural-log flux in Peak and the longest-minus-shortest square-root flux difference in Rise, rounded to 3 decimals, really 0.666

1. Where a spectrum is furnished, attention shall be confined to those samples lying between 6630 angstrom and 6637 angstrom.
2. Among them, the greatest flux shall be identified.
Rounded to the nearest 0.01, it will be 5.26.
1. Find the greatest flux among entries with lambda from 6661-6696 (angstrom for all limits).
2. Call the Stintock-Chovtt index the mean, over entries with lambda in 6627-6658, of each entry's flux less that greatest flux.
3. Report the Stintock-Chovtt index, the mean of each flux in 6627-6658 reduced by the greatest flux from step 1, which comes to -0.36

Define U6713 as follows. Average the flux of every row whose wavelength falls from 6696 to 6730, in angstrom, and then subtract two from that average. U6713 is 3.05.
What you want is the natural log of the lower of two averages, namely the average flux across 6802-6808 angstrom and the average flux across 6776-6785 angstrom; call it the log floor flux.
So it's 1.62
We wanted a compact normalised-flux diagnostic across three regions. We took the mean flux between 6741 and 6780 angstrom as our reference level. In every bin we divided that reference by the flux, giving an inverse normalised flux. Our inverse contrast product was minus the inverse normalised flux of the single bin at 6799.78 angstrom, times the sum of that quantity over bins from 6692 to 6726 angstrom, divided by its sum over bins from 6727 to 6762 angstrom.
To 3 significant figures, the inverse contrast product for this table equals -1.01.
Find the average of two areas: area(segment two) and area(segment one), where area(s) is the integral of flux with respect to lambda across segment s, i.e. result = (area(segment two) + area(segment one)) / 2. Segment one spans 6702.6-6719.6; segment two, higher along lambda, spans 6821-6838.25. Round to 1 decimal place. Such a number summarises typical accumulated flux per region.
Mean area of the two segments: 86.3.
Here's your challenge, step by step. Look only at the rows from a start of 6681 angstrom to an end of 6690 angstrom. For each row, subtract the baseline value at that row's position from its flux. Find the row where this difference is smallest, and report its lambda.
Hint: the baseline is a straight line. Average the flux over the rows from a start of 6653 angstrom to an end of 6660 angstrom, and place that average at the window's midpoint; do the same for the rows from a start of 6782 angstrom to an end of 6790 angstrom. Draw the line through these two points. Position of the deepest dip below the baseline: 6683.36 angstrom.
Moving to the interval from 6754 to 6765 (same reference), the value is 6763.87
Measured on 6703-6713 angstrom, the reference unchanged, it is 6703.40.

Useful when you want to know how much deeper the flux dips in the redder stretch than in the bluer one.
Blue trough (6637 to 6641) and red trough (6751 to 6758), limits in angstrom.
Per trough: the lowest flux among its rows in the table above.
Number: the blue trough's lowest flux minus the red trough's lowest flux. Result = -0.08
